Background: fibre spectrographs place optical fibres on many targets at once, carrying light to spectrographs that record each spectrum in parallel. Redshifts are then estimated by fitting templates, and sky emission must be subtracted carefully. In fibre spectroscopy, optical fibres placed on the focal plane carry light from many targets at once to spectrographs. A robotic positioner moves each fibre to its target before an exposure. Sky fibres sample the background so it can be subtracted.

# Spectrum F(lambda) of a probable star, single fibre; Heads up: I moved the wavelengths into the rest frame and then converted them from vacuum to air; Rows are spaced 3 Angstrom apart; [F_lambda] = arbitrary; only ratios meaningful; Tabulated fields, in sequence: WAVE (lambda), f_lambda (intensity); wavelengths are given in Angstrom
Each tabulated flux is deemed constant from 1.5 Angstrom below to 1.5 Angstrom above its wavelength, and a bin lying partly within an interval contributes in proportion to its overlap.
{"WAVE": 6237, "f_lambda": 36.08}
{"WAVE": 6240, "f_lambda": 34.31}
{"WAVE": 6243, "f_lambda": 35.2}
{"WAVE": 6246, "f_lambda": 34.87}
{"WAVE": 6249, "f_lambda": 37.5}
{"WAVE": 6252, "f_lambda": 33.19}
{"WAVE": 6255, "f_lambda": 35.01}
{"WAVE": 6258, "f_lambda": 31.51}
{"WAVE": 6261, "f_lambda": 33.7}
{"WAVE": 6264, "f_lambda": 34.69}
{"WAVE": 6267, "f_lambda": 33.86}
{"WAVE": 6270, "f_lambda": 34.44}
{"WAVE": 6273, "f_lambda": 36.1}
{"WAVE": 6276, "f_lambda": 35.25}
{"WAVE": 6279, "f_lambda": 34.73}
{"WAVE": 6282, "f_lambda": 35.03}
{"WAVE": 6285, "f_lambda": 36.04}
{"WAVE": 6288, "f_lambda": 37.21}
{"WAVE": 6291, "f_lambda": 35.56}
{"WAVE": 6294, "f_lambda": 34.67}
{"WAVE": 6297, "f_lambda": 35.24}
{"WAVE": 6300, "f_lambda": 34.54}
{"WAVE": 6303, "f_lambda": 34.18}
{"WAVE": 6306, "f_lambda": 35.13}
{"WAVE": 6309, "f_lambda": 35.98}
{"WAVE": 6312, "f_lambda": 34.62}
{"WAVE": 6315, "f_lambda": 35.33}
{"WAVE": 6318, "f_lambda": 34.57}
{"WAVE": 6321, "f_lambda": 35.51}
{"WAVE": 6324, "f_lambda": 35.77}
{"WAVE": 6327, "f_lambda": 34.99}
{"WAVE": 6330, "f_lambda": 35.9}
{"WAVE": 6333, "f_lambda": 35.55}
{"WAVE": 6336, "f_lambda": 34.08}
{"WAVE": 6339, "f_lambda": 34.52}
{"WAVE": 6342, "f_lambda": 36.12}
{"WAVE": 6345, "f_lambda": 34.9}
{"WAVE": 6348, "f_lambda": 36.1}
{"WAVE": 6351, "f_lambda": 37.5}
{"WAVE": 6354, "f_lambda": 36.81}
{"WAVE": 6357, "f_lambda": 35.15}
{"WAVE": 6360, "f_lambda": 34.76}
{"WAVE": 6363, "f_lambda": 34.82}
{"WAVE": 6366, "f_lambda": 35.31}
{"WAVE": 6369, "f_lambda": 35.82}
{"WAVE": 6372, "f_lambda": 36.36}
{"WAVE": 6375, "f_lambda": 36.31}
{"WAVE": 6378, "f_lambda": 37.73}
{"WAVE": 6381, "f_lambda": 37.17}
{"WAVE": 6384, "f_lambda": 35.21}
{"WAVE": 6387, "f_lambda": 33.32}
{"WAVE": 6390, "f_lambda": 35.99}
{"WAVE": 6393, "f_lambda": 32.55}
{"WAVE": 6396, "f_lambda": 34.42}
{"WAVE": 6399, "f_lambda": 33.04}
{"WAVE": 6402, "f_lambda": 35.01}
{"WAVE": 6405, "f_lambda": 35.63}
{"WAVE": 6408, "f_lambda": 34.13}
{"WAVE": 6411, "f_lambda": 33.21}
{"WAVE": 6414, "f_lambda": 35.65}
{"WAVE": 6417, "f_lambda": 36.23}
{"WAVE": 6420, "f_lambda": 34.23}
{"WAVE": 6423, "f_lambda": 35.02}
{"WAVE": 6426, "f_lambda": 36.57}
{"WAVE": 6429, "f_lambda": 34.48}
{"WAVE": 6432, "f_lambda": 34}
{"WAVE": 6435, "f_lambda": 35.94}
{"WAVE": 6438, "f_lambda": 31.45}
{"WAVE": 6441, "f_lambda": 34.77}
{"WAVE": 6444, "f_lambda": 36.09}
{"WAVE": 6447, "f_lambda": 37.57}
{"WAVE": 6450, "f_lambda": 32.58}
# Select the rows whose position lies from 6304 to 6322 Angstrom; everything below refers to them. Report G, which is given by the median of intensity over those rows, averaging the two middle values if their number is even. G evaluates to 35.2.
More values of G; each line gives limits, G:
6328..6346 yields 35.2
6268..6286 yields 35.1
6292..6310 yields 34.9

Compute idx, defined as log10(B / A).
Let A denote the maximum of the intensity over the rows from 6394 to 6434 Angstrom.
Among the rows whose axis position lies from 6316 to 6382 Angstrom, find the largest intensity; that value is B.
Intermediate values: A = 36.57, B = 37.73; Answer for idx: 0.014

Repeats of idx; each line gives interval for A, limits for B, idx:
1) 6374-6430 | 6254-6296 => -0.006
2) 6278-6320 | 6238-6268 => 0.003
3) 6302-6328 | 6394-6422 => 0.003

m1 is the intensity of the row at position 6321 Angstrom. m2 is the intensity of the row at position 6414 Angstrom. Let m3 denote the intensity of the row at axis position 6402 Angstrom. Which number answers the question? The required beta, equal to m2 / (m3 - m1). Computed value -71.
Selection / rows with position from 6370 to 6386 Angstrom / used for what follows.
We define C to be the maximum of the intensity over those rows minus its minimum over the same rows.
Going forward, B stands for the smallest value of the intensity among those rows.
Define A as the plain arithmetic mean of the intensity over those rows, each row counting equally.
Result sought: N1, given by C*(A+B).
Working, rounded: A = 36.6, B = 35.21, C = 2.5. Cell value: 181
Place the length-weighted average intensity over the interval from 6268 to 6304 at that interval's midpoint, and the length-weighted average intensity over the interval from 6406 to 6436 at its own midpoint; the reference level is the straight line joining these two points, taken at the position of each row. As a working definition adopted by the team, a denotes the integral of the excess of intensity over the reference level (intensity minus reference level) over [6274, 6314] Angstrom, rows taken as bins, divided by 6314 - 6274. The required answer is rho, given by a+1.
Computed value 1.03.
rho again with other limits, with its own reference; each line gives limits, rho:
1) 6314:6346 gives 1.06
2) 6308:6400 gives 1.28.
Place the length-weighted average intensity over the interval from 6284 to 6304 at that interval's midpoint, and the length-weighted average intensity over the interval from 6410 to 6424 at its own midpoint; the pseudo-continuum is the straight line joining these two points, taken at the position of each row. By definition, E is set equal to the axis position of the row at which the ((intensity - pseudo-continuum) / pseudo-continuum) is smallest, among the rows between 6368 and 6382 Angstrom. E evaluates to 6369 Angstrom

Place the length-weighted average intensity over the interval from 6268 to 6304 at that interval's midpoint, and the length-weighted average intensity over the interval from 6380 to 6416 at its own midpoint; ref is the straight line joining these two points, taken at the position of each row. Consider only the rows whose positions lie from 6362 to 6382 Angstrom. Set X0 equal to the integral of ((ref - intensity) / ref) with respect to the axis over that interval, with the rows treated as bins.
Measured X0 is -0.85 Angstrom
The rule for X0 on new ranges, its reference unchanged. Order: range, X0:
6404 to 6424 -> -0.20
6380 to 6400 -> 0.08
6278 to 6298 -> -0.16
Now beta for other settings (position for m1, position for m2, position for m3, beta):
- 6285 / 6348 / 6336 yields -18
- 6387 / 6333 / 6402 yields 21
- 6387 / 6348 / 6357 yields 20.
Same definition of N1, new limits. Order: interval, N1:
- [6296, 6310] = 125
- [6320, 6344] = 142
